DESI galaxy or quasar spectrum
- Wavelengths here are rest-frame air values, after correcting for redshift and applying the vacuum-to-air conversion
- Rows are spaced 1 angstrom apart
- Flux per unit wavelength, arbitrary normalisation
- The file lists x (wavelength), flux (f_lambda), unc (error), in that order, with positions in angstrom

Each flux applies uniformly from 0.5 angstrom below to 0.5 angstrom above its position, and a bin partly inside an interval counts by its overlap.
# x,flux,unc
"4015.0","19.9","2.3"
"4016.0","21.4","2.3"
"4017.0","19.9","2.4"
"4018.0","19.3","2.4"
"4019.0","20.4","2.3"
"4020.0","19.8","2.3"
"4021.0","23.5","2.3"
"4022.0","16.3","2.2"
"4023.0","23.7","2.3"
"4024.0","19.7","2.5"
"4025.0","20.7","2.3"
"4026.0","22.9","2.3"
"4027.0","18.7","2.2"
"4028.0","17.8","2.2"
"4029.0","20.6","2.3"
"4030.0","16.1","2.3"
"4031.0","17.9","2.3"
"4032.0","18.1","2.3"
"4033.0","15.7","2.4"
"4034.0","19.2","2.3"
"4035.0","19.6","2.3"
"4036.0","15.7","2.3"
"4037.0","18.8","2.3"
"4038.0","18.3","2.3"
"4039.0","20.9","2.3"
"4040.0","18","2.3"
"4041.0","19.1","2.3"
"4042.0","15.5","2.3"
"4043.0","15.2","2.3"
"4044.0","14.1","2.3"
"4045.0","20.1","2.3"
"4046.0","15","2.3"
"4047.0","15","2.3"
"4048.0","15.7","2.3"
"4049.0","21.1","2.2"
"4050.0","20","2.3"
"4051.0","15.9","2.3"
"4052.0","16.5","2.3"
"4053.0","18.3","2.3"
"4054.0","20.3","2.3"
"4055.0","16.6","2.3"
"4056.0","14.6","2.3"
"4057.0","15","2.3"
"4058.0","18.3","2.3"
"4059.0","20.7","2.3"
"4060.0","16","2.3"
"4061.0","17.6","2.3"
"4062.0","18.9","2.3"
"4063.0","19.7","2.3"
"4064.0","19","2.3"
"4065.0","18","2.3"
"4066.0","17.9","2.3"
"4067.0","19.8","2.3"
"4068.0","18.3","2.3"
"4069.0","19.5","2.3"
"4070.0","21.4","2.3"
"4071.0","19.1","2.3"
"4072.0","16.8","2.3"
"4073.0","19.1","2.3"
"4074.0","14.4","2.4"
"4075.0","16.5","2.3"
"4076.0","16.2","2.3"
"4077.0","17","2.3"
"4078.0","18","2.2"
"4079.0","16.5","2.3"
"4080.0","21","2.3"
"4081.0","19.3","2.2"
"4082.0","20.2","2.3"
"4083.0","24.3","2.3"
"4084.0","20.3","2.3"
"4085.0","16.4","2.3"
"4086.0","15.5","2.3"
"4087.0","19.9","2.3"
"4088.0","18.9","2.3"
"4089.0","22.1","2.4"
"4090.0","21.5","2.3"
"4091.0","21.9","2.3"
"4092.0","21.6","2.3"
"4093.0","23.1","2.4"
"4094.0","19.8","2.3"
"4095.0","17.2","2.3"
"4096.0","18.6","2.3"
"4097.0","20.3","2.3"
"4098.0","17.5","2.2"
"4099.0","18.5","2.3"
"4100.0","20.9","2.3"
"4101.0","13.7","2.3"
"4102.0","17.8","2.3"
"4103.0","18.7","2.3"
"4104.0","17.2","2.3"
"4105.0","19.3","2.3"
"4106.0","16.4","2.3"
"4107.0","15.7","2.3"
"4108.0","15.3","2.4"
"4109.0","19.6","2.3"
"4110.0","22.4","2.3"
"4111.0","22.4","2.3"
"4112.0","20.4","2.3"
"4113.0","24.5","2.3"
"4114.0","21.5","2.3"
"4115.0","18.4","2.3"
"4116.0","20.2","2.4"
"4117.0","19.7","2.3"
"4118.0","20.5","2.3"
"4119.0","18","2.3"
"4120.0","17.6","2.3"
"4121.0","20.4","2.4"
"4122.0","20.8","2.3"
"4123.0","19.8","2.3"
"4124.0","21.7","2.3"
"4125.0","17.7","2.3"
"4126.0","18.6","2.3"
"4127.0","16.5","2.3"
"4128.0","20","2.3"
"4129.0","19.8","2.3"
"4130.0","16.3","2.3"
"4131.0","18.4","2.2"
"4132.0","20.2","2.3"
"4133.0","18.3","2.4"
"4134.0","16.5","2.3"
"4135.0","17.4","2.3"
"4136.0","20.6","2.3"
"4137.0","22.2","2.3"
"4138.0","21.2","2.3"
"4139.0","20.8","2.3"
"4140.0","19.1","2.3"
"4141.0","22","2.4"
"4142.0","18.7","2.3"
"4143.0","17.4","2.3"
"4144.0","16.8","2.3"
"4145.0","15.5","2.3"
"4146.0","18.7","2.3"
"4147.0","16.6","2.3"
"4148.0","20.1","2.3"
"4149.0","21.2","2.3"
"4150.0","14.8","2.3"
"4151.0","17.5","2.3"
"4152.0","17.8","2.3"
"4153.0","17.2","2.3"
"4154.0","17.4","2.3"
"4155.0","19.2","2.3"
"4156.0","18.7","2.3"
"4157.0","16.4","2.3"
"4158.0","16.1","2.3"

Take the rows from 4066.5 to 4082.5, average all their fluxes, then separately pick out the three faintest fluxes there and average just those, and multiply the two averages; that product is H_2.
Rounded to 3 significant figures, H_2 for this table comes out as 288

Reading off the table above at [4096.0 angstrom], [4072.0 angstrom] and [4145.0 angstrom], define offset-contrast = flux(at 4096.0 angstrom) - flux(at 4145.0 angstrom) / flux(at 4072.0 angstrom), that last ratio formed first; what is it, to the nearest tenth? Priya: 17.7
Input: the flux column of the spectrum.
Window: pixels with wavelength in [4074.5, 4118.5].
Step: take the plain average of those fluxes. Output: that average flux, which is 19.2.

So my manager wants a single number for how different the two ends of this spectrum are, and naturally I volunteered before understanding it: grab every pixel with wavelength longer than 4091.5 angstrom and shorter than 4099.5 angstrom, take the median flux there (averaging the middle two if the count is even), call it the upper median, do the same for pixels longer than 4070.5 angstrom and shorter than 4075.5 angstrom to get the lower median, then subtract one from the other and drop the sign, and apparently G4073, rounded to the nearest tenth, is 2.4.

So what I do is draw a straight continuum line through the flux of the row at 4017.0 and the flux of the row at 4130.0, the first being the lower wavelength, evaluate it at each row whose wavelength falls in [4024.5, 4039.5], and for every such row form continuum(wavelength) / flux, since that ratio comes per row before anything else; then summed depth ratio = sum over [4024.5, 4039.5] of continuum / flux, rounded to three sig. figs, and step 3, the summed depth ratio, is 15.7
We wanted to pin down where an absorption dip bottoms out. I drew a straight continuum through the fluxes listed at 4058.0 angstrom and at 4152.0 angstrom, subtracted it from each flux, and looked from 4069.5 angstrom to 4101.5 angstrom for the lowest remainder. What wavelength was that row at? 4101.0 angstrom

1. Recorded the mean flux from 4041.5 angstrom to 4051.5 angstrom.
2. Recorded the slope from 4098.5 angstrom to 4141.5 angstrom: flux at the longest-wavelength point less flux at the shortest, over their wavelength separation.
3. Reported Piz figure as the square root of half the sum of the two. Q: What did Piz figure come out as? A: 2.90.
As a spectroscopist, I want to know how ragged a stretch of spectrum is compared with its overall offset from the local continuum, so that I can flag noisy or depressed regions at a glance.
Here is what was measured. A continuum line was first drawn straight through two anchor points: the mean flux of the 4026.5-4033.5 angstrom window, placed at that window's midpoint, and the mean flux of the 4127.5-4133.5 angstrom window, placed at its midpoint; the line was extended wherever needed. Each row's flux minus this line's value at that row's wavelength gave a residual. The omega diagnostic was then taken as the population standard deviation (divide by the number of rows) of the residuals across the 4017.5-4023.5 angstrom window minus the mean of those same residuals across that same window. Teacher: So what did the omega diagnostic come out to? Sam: 0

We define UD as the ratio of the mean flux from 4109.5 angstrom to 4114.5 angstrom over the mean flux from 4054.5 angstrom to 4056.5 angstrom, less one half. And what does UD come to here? 0.93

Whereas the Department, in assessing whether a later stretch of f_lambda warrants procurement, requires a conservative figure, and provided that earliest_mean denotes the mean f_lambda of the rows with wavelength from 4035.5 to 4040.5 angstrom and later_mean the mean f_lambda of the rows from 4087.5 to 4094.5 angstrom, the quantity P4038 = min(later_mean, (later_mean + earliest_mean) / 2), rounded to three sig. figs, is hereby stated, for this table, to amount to 19.8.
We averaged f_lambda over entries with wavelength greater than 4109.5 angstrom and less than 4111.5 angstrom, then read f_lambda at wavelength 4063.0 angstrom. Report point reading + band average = 42.1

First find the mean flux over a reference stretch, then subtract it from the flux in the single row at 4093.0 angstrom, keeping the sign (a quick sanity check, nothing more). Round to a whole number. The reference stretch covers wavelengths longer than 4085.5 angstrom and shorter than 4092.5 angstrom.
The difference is 3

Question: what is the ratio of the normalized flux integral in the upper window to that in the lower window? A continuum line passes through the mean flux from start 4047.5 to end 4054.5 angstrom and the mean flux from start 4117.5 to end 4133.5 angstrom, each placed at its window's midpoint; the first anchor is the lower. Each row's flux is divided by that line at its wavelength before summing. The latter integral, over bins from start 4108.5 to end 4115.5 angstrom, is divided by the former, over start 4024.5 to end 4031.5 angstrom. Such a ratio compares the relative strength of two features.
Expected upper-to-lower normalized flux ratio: 1.06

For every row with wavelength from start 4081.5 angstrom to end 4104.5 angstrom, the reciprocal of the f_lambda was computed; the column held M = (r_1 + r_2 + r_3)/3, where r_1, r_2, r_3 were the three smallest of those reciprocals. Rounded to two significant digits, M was 0.043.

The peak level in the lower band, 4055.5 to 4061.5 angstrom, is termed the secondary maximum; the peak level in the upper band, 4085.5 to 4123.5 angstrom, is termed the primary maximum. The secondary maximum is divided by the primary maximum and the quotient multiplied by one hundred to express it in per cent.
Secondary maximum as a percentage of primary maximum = 84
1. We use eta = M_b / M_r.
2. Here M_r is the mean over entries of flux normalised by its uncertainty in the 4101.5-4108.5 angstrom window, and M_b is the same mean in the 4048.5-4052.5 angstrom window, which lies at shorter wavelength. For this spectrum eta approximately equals 1.09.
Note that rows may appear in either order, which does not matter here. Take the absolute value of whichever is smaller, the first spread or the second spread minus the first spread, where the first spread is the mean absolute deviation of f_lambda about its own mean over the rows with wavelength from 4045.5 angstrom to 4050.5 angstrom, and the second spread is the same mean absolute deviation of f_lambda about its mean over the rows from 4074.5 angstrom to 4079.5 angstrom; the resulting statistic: 2.0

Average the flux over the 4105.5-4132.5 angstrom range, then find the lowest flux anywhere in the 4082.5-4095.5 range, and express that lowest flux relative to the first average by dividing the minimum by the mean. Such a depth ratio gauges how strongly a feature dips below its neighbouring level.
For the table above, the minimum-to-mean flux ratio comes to 0.80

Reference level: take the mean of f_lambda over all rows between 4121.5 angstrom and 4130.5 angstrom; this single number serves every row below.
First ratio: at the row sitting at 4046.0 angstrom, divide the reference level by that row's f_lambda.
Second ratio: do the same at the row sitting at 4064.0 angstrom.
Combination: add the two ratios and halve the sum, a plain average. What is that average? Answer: 1.13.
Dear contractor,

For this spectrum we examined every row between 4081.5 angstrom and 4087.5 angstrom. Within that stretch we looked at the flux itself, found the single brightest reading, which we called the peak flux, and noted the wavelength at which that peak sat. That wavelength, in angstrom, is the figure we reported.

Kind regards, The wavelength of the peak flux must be 4083.0 angstrom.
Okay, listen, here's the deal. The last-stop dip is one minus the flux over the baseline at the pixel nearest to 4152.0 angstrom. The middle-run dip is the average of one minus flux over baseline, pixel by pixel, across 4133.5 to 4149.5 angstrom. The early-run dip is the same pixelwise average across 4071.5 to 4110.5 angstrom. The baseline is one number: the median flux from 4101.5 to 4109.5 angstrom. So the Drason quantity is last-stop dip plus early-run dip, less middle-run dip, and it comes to 0.00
